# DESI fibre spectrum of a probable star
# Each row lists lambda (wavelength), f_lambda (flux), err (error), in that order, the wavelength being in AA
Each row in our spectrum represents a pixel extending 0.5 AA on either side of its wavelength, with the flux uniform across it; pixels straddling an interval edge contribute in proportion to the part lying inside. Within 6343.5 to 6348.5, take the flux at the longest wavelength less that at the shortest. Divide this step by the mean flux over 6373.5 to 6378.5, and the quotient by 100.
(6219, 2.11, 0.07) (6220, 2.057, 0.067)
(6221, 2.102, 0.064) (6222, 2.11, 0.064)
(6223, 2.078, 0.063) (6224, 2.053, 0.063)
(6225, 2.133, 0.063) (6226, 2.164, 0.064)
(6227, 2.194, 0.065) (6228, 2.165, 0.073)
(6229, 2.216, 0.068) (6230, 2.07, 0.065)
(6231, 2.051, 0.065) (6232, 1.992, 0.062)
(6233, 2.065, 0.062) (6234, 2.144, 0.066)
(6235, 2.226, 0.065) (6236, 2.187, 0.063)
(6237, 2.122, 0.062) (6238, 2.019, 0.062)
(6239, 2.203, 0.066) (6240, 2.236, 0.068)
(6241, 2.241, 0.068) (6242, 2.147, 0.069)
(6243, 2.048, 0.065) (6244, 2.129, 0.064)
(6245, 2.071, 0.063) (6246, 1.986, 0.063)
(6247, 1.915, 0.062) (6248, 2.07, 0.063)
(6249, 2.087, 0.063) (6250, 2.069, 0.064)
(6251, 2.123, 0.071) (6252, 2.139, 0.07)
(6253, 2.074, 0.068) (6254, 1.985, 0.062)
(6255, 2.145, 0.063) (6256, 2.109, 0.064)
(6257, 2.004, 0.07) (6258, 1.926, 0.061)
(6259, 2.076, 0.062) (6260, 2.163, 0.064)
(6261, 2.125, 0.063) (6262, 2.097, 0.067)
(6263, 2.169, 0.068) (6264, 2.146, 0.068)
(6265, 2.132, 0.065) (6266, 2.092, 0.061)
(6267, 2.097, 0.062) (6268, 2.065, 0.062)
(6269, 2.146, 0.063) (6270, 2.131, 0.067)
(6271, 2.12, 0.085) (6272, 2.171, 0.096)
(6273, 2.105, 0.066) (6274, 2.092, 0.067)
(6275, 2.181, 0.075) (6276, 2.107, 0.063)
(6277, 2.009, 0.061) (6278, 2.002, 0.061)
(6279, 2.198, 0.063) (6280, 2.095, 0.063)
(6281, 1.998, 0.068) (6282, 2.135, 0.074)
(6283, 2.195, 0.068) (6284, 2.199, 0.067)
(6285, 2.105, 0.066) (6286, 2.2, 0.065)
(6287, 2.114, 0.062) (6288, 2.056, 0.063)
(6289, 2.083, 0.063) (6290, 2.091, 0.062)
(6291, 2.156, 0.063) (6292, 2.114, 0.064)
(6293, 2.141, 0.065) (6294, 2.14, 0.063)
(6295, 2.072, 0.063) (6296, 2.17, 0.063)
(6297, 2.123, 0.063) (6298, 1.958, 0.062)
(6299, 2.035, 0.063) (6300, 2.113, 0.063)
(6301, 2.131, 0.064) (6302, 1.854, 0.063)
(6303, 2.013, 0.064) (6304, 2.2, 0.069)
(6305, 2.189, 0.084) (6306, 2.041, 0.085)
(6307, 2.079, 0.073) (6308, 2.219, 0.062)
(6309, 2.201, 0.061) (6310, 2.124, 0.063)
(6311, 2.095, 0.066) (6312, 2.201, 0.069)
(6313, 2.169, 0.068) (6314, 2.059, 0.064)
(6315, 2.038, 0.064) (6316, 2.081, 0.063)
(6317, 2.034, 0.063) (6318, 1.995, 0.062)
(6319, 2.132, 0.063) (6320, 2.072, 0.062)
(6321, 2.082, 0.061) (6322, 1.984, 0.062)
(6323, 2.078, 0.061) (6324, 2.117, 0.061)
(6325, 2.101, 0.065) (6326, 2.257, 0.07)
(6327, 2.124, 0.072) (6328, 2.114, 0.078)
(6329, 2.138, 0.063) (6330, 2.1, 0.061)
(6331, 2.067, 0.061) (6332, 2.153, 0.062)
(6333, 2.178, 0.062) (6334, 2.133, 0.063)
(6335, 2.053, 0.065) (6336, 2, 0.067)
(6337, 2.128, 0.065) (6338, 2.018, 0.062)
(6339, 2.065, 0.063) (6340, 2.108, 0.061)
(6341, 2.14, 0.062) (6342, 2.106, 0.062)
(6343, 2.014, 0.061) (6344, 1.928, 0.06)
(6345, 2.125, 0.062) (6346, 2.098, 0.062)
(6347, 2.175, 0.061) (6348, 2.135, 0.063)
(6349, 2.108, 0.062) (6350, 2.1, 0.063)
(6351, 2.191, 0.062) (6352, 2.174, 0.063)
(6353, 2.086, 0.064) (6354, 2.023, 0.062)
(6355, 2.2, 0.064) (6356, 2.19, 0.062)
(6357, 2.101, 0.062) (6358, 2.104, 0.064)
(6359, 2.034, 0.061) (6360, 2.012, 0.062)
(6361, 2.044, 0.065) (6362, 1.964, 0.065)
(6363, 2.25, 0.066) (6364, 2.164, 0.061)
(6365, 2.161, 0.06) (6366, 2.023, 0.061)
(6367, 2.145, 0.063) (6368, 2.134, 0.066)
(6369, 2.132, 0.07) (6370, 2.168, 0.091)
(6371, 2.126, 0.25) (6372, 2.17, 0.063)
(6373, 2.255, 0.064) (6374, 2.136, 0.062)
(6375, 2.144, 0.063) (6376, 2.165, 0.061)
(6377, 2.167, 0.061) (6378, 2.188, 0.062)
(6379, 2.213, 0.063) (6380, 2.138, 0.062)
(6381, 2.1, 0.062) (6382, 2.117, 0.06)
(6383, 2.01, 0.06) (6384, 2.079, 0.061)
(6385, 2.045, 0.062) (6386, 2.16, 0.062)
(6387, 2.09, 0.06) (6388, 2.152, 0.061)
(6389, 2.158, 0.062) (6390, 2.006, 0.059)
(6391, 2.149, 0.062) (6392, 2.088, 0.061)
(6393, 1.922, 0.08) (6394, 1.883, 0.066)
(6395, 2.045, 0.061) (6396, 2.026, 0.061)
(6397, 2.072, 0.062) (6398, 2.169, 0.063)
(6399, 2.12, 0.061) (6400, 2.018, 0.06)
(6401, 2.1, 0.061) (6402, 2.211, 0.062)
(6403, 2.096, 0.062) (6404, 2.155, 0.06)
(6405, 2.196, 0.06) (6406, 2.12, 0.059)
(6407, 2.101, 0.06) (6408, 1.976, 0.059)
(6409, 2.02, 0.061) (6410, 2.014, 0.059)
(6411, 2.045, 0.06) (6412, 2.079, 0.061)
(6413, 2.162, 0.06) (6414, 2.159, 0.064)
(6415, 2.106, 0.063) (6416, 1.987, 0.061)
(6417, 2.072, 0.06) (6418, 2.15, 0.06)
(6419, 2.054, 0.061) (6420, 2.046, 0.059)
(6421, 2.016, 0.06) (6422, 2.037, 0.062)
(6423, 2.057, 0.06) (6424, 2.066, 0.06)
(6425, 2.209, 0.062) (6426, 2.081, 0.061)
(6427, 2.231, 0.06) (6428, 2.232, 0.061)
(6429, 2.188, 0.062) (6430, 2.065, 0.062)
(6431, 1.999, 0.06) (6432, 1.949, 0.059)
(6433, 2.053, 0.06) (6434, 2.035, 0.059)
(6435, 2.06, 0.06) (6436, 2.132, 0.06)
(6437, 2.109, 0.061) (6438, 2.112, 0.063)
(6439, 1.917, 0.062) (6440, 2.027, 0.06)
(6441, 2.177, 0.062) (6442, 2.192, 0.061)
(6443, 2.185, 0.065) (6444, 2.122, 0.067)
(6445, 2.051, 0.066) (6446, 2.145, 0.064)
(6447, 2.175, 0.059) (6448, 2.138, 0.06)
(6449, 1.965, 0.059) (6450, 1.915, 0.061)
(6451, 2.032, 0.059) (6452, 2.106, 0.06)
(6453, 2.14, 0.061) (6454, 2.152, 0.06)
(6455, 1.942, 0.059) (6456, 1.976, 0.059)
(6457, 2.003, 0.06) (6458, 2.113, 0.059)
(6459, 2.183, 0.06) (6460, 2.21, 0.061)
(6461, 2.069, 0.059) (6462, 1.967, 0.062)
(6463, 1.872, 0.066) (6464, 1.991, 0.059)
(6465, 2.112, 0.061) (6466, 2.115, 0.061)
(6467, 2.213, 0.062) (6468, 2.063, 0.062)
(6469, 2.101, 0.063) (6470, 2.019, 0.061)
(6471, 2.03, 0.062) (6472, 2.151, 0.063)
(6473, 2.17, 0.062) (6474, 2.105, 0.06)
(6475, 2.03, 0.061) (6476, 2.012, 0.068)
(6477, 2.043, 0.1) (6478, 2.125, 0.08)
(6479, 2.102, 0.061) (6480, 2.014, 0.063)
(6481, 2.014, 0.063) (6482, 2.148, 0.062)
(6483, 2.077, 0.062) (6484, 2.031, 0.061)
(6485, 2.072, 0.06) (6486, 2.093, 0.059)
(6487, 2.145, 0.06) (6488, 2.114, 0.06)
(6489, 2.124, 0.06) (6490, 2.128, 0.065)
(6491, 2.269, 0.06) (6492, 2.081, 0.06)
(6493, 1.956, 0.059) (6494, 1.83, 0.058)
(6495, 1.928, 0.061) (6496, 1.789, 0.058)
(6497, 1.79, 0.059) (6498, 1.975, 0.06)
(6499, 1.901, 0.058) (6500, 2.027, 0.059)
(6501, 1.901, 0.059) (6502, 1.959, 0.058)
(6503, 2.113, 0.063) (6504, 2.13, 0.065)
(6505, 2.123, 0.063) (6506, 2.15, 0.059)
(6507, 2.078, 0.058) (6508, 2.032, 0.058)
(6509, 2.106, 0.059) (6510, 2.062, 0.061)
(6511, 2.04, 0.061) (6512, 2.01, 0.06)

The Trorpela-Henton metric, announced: 0.0010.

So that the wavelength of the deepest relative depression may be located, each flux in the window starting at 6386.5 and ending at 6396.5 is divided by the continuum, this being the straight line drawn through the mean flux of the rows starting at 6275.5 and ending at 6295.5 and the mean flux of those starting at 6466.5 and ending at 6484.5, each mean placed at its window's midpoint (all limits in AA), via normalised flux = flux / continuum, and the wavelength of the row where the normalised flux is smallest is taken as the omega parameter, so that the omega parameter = 6394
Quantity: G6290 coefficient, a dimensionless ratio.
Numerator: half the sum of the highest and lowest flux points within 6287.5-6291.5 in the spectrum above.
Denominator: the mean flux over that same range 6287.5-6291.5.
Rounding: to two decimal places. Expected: 1.00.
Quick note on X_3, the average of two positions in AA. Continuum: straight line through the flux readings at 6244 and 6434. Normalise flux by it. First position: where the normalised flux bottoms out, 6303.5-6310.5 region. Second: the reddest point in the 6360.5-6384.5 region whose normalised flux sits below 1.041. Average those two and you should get 6345.0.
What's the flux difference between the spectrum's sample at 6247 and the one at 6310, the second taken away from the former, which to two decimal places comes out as -0.21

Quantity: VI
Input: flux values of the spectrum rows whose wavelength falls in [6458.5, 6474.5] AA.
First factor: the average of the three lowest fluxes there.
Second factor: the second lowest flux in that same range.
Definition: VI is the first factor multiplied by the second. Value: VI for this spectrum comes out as 3.82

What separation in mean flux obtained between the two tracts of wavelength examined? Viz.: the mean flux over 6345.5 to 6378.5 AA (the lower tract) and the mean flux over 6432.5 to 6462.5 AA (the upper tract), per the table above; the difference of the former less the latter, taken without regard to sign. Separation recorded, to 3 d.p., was 0.049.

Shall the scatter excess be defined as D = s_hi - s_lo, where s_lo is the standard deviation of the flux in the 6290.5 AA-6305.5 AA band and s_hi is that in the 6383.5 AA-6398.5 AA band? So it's -0.008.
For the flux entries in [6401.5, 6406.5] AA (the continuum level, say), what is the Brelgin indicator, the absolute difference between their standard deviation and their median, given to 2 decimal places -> 2.11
